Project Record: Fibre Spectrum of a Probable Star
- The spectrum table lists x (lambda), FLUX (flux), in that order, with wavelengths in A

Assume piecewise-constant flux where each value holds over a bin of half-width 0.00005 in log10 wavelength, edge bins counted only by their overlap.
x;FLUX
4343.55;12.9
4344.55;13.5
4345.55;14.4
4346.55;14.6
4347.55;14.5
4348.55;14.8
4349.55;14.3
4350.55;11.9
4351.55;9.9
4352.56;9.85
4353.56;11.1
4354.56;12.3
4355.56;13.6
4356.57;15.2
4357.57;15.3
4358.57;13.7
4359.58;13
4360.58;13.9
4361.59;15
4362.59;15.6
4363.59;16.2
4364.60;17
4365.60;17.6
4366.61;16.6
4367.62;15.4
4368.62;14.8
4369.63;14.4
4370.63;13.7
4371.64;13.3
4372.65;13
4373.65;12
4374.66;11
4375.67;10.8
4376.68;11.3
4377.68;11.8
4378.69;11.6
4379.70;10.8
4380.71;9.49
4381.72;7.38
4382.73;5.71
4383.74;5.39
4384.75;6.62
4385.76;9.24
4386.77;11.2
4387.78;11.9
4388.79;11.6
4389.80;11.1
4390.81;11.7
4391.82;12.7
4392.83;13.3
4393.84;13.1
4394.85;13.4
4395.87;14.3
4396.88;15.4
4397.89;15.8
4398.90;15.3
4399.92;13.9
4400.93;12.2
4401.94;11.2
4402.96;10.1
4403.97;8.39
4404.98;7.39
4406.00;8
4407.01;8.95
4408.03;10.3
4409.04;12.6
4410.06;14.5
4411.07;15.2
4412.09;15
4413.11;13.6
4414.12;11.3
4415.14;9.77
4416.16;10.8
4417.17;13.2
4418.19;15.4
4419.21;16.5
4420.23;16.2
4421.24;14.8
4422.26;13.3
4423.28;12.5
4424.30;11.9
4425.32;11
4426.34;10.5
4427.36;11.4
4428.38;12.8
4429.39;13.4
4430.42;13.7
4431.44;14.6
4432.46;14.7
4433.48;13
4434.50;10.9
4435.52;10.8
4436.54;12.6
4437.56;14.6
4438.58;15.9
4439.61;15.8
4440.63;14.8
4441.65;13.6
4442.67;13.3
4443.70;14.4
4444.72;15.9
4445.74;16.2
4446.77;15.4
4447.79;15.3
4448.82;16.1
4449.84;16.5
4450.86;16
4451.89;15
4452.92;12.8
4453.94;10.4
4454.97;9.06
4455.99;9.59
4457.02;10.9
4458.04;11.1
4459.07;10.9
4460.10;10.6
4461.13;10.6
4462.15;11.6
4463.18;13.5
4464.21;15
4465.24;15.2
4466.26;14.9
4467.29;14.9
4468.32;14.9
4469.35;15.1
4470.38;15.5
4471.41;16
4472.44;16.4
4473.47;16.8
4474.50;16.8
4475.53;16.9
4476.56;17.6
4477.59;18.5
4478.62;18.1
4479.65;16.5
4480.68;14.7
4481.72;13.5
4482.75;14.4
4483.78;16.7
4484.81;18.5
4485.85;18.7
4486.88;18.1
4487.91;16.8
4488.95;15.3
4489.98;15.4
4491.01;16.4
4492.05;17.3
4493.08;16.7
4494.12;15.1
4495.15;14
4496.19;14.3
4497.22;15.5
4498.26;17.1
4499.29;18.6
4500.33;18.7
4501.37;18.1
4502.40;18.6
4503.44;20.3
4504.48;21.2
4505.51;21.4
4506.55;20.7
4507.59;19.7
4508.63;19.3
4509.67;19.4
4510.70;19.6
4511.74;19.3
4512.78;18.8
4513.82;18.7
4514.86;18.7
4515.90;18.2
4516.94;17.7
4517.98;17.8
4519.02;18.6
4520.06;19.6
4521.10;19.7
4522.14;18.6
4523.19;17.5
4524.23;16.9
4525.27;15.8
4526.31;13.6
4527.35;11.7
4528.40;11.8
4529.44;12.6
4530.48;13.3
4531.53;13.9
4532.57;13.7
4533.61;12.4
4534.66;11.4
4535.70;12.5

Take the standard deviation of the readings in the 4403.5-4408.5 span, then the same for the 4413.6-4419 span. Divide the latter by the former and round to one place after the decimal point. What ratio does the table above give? 2.0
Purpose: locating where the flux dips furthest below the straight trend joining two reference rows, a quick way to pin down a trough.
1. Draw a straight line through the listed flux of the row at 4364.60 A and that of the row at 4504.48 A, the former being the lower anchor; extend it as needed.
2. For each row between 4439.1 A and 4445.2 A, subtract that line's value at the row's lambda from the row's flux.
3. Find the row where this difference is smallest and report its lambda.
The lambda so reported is 4442.67 A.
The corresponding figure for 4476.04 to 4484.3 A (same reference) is 4481.72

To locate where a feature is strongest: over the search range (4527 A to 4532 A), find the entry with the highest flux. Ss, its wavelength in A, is 4531.53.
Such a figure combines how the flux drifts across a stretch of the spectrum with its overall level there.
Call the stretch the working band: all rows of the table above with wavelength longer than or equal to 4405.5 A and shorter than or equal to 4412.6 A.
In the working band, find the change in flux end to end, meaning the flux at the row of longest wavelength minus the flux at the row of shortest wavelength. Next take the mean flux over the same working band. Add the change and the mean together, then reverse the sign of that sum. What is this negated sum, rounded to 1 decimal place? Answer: -19.1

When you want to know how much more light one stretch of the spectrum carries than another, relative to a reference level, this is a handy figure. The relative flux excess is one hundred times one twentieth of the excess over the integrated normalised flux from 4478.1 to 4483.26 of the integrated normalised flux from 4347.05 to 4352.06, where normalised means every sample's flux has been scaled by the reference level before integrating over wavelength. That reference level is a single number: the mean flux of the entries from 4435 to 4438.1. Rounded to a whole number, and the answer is -6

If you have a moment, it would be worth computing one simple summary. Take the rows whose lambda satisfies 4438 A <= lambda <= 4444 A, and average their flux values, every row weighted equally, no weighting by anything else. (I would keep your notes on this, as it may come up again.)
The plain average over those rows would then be 14.6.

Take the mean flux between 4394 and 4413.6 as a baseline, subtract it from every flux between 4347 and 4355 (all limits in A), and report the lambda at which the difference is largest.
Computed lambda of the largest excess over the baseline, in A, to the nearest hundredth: 4348.55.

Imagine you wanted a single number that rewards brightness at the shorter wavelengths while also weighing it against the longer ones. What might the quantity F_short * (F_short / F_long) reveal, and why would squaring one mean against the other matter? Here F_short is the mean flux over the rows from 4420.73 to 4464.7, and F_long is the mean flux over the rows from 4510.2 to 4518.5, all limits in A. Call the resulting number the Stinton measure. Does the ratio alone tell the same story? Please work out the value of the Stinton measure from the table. 9.3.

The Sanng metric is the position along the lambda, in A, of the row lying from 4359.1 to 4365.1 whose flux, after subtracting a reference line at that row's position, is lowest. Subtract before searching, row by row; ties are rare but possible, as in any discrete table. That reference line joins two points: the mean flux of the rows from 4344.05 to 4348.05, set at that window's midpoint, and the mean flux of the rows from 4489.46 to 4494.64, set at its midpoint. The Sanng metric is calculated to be 4359.58 A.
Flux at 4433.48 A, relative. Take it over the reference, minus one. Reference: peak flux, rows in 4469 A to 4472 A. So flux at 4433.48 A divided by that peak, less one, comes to -0.19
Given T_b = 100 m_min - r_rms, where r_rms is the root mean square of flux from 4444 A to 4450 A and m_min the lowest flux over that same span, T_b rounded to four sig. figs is 1514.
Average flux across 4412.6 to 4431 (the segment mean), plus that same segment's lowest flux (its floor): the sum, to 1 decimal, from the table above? 22.7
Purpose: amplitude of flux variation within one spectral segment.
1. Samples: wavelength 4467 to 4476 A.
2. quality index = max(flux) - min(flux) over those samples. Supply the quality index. 2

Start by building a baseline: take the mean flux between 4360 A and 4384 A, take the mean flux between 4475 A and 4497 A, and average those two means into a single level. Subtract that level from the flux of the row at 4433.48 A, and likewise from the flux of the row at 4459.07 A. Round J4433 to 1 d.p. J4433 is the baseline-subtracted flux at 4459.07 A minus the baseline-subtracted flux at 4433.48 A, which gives -2.1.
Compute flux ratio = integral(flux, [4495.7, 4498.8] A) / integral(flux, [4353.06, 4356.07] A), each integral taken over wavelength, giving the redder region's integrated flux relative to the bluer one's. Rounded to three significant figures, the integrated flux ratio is 1.31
